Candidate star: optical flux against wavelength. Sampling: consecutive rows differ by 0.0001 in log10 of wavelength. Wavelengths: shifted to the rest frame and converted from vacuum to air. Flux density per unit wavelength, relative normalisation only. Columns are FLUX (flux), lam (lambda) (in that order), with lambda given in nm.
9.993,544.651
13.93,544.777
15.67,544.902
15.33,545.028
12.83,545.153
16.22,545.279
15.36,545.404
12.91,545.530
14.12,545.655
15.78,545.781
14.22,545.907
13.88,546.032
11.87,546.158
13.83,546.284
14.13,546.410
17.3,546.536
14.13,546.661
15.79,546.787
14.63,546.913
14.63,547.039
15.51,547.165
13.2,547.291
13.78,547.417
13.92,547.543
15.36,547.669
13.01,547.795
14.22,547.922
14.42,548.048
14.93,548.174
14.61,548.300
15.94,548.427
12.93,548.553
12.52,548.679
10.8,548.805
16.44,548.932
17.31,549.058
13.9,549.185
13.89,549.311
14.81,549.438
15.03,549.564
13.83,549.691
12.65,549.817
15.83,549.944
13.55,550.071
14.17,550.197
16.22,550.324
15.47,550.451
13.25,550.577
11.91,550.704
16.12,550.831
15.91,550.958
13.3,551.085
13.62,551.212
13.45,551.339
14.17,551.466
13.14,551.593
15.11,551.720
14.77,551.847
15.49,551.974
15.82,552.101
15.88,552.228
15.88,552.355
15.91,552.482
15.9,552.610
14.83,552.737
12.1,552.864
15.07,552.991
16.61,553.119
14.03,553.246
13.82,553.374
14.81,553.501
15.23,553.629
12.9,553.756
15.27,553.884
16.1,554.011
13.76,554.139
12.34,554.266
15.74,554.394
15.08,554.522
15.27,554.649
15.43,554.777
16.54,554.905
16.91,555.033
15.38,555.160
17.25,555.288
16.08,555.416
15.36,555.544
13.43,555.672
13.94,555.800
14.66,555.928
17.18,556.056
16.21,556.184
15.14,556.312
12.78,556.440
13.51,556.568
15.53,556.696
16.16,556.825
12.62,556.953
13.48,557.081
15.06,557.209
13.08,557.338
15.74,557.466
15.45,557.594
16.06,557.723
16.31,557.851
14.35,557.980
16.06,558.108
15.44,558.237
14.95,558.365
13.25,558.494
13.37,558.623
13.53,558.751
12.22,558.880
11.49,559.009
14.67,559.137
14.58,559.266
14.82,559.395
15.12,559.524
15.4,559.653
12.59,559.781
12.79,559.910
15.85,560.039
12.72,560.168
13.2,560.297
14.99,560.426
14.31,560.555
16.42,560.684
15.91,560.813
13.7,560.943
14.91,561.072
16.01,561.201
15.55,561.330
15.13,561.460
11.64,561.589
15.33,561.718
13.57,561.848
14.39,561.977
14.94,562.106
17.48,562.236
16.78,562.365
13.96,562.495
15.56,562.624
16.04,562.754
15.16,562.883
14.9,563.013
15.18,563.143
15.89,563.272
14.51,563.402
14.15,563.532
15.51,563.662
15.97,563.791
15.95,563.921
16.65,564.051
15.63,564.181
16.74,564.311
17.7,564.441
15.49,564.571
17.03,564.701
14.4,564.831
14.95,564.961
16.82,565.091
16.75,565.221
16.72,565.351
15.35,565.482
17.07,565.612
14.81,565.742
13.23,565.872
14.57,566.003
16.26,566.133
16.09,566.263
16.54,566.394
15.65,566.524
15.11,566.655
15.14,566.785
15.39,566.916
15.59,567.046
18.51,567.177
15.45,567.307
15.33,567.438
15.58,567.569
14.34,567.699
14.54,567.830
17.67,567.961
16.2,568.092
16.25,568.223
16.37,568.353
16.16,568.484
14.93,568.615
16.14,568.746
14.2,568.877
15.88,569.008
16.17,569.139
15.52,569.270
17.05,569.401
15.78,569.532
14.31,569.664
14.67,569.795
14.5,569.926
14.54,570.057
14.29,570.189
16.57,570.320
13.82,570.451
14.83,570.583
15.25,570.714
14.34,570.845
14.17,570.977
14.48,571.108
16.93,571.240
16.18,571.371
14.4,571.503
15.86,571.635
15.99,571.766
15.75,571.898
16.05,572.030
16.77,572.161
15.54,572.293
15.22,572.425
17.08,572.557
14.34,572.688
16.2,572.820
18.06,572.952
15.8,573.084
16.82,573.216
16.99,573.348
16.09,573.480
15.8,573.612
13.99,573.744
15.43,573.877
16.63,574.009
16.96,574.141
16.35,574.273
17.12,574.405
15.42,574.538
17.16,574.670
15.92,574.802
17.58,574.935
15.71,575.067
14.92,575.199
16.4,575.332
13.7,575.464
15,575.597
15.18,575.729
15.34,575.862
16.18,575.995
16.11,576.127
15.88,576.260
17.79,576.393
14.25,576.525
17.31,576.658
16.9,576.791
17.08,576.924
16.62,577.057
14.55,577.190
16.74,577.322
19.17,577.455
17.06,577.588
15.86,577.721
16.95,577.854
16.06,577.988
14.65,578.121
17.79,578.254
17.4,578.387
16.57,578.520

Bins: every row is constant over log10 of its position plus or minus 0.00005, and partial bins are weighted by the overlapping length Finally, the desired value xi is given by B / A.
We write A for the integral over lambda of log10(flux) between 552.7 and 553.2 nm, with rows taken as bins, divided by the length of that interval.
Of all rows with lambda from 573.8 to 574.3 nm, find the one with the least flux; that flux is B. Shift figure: 13.27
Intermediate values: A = 1.16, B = 15.43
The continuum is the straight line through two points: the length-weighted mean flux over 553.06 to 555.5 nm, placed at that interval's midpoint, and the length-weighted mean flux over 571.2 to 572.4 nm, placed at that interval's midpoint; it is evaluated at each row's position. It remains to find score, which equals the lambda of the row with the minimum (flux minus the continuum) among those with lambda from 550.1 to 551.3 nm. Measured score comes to 550.704 nm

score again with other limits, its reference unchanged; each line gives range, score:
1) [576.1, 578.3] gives 576.525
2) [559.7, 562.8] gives 561.589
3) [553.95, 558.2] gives 554.266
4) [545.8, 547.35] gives 546.158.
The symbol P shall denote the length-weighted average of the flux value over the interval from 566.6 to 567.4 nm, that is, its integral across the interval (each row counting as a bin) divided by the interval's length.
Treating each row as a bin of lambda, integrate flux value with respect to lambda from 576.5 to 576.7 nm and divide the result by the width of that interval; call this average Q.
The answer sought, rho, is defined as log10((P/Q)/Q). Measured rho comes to -1.20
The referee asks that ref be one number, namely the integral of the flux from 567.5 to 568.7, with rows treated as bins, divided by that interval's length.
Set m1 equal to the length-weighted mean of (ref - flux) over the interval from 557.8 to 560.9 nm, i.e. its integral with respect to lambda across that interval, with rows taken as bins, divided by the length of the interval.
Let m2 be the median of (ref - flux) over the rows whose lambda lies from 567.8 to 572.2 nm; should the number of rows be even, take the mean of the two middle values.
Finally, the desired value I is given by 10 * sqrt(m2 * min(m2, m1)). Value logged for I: 0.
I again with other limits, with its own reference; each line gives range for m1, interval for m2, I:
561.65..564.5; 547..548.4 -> 6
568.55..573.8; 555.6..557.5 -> 5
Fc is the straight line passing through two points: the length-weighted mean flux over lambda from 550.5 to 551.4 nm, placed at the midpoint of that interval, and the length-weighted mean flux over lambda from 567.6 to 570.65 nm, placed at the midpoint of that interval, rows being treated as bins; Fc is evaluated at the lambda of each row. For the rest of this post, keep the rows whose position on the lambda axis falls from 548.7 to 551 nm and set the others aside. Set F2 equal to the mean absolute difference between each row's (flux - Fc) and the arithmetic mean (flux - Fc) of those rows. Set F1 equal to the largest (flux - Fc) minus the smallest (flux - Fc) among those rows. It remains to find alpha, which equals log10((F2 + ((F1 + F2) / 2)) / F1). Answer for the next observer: -0.085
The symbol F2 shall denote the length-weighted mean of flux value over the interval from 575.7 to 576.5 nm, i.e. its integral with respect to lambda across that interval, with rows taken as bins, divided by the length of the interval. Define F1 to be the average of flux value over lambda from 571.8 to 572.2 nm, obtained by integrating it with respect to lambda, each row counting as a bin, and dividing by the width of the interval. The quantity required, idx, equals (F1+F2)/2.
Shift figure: 16.08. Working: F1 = 16.1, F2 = 16.0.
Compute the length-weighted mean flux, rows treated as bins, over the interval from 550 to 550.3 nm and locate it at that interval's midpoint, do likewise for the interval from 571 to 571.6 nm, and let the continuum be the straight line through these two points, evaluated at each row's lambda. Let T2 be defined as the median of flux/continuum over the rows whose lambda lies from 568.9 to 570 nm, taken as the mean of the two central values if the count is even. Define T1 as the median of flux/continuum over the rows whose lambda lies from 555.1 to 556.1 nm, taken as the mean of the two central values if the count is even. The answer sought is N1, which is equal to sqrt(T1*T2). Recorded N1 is 1.04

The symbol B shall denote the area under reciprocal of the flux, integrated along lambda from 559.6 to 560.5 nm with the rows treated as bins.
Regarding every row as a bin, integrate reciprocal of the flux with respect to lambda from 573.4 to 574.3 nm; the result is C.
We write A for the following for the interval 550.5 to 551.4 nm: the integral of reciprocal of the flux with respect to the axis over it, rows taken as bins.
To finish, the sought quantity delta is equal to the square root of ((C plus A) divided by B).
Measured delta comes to 1.37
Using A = 0.065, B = 0.065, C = 0.0568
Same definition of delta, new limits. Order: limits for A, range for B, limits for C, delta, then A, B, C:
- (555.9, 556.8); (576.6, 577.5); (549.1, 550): 1.52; 0.060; 0.054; 0.0631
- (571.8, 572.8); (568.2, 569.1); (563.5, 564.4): 1.44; 0.063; 0.058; 0.0567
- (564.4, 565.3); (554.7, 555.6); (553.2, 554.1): 1.45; 0.056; 0.056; 0.0620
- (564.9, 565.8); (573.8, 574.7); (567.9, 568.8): 1.42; 0.056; 0.055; 0.0555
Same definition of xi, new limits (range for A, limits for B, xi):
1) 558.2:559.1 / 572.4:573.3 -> 12.72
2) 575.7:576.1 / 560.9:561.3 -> 11.47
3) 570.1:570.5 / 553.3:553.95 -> 11.01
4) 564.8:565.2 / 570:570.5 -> 11.58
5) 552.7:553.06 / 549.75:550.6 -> 11.07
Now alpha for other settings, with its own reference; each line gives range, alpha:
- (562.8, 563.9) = -0.047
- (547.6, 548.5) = -0.075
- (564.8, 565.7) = 0.018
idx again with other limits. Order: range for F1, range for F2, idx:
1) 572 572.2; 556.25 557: 15.40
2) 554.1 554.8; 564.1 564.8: 15.50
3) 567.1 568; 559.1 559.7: 15.38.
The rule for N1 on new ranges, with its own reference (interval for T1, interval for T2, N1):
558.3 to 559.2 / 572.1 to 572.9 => 0.97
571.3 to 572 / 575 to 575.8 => 1.00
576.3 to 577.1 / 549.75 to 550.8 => 1.03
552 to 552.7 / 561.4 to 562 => 1.03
